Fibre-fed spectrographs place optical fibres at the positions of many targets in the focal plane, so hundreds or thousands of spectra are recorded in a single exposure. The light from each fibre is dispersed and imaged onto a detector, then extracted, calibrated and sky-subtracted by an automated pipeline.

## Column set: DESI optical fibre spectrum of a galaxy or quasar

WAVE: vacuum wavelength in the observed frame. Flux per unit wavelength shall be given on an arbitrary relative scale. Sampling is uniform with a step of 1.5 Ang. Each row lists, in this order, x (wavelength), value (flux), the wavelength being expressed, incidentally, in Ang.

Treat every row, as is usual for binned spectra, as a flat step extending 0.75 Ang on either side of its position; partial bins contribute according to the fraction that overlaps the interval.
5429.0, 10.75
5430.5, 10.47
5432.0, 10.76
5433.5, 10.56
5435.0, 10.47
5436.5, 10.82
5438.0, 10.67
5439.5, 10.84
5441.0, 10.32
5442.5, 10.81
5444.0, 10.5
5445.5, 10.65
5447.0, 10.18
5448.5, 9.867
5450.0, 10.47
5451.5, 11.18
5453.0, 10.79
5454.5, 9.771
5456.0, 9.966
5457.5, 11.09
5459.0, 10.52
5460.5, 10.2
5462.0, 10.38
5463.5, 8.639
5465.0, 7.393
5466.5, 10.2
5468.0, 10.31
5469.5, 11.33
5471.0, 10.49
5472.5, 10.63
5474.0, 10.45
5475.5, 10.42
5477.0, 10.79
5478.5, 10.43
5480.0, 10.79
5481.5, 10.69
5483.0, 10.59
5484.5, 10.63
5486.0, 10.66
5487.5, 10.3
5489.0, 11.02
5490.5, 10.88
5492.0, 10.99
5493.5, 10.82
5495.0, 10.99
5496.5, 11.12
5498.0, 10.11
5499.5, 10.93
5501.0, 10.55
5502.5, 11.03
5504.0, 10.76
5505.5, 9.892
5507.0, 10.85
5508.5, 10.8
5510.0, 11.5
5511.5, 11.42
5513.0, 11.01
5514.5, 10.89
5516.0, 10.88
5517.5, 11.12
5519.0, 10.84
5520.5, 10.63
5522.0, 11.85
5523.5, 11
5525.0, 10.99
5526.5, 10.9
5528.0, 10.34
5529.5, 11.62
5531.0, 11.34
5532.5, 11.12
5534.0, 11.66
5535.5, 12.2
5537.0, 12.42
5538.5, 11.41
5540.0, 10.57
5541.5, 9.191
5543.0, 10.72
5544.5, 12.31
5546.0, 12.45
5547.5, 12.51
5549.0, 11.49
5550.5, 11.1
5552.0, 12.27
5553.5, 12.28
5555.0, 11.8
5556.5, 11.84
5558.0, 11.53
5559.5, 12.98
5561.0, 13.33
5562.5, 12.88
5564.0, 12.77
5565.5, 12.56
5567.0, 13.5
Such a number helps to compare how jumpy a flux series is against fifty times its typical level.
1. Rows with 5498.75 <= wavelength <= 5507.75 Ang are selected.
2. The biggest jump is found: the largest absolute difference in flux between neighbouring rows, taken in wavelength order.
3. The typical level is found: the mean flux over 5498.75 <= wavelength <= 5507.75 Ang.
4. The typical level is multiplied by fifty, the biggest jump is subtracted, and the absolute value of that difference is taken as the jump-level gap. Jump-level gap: 532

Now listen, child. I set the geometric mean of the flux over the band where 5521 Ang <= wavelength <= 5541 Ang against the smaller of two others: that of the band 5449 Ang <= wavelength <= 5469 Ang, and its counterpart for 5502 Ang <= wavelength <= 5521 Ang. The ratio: 1.13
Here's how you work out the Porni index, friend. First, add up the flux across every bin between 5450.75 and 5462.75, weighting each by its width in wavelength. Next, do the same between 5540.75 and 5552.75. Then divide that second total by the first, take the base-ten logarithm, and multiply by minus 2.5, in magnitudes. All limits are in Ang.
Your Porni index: -0.101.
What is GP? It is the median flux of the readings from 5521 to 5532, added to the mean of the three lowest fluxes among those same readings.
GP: 21.7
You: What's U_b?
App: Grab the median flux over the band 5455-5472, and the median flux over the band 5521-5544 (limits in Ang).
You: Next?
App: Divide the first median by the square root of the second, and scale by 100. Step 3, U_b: 309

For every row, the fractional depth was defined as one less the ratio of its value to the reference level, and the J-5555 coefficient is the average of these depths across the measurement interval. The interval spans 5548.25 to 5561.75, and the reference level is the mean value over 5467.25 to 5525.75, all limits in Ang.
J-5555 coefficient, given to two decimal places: -0.12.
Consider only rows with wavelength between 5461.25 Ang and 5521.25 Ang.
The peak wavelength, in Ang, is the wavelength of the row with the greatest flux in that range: 5510.0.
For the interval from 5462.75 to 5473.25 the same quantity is 5469.5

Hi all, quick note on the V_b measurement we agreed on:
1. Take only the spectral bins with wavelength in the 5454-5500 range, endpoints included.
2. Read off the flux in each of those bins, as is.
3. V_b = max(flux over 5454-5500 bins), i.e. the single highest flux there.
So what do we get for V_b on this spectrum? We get 11.33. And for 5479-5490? 11.02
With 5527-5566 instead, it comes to 13.33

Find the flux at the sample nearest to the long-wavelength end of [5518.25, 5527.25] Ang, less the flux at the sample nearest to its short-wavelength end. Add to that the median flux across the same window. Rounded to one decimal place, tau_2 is 11.0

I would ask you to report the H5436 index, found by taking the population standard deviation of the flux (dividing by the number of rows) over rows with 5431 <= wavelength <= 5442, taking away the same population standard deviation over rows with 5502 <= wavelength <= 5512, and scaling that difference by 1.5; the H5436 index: -0.5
